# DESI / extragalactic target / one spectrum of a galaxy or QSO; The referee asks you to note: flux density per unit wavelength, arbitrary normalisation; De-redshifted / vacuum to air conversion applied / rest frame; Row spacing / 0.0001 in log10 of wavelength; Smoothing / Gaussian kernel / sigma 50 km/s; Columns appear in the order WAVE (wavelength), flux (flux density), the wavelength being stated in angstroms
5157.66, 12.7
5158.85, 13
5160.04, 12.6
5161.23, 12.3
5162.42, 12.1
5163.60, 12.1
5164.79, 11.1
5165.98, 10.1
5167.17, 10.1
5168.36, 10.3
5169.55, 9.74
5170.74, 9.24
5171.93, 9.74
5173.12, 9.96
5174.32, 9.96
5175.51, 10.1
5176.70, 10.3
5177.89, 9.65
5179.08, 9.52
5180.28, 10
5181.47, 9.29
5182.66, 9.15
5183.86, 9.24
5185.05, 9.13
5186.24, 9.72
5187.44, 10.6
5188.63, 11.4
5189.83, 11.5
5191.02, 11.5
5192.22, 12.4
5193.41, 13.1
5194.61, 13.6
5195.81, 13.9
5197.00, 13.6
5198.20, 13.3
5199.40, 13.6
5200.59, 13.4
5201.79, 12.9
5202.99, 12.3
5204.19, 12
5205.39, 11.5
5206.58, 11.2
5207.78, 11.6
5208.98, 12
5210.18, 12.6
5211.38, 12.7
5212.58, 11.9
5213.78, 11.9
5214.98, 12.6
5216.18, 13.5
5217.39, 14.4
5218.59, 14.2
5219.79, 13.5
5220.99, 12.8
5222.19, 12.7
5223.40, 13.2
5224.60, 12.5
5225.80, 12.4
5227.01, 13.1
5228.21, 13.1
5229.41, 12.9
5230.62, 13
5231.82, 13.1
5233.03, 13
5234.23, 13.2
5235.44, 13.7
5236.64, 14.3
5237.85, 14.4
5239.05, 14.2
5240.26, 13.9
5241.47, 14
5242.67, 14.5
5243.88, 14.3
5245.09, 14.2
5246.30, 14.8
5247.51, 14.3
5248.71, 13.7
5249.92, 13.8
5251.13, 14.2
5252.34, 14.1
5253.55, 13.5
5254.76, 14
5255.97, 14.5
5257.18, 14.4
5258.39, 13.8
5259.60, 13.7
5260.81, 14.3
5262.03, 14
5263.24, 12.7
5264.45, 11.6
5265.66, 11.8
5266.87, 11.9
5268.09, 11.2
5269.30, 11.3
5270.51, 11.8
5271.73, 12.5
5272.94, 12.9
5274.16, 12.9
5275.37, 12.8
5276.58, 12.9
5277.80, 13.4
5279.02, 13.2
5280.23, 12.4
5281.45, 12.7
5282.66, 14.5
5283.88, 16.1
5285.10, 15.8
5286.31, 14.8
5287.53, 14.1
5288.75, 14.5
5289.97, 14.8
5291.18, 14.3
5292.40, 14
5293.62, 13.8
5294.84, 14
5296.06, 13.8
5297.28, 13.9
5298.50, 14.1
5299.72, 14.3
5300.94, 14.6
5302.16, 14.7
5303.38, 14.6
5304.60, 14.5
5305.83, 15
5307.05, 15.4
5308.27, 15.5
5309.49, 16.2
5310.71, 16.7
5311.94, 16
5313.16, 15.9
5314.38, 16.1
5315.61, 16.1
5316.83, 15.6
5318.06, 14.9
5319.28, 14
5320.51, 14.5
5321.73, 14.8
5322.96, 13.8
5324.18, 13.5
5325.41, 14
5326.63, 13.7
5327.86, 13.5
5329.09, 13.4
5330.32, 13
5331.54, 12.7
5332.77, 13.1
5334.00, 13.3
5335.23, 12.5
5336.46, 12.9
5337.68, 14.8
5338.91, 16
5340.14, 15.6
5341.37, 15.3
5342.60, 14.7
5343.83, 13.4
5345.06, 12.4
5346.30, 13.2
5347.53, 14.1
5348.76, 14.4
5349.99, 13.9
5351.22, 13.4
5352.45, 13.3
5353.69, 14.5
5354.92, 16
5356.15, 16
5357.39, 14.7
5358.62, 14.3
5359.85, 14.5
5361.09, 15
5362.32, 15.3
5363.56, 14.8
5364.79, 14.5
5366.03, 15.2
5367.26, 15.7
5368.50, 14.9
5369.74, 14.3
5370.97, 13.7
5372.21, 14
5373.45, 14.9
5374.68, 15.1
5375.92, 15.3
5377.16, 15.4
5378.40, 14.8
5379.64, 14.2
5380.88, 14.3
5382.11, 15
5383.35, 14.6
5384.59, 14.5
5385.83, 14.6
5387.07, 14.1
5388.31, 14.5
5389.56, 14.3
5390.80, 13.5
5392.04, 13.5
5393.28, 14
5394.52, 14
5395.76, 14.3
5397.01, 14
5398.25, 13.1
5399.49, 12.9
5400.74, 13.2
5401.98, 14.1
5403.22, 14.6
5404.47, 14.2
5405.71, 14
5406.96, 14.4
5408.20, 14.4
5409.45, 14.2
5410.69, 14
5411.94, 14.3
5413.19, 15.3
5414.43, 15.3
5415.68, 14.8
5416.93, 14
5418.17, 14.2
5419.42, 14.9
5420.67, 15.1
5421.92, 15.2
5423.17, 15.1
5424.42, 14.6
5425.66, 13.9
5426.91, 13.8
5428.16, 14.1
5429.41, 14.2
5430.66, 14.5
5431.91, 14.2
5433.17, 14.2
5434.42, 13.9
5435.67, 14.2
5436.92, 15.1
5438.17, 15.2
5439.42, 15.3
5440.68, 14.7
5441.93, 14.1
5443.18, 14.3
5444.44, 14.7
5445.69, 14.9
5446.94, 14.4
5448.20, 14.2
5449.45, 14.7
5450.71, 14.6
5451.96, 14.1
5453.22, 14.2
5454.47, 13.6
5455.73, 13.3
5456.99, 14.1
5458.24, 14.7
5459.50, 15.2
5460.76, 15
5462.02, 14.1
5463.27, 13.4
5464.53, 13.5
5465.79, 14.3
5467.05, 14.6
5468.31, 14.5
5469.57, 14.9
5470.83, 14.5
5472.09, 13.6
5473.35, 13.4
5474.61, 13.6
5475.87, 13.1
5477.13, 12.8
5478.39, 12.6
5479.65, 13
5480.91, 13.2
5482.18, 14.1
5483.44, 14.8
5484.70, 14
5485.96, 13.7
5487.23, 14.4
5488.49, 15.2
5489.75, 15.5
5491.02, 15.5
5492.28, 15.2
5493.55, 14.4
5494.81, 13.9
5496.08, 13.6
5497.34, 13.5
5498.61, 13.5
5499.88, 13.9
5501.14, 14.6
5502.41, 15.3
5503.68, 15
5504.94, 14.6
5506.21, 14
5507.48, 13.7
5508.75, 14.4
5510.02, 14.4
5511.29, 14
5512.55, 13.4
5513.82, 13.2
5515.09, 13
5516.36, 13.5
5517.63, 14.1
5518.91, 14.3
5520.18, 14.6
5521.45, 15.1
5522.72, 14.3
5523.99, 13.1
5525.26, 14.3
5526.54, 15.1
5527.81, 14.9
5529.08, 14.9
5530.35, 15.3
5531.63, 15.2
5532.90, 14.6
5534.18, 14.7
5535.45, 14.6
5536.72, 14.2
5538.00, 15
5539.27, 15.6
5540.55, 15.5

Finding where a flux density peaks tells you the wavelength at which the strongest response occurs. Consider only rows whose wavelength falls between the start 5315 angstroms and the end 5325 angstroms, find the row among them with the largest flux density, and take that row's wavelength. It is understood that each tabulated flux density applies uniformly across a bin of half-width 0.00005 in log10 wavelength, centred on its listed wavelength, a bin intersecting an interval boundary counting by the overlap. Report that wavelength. 5315.61 angstroms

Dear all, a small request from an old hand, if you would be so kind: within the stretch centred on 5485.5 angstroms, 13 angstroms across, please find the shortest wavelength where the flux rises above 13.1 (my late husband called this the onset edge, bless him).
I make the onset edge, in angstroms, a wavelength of 5480.91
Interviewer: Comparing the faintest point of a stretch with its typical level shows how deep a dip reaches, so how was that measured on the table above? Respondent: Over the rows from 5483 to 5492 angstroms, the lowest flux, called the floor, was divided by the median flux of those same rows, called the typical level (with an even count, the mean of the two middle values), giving 0.93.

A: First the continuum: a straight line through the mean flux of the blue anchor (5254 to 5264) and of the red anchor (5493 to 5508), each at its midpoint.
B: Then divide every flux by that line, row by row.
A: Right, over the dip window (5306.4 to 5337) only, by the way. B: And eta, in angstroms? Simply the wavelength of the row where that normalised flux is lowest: 5335.23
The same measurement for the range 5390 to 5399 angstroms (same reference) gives 5398.25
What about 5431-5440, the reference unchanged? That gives 5434.42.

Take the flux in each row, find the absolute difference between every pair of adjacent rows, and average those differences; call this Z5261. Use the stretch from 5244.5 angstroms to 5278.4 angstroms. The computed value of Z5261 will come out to 0.42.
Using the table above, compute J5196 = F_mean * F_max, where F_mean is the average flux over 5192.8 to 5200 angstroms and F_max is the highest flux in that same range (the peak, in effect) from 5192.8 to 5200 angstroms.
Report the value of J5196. 188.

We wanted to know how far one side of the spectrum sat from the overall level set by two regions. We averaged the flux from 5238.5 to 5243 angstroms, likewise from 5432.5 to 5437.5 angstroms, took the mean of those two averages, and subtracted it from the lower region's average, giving -0.10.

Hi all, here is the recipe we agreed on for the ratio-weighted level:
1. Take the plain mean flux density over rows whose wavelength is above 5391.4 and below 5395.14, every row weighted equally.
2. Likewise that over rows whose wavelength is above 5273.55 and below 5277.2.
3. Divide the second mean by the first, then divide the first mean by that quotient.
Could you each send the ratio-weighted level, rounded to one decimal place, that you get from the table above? 14.9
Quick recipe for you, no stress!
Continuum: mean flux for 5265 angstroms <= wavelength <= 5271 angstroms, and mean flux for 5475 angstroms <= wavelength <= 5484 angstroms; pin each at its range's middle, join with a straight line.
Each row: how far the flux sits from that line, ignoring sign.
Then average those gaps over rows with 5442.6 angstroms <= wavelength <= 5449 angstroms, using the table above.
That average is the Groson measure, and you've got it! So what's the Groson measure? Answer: 1.4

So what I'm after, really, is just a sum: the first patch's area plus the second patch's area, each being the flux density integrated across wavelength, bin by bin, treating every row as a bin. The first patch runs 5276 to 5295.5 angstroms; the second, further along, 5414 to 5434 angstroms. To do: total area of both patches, 564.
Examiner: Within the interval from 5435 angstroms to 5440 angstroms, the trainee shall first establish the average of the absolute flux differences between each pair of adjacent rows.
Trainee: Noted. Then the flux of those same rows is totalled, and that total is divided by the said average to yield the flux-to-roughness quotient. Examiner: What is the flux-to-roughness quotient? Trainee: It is 163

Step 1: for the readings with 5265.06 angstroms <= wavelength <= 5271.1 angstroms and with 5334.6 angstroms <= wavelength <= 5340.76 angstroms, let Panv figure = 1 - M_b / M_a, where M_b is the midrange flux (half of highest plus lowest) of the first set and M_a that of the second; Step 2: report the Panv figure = 0.19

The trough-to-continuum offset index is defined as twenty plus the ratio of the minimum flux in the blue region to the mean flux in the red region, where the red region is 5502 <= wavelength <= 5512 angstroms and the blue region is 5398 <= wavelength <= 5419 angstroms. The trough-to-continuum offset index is 20.9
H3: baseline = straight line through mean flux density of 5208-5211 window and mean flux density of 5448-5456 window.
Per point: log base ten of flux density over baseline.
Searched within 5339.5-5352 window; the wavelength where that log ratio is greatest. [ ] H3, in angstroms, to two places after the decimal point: 5340.14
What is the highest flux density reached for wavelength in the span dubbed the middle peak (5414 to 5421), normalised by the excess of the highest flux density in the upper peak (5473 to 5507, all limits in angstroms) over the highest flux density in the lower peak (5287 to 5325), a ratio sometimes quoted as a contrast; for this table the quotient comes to -13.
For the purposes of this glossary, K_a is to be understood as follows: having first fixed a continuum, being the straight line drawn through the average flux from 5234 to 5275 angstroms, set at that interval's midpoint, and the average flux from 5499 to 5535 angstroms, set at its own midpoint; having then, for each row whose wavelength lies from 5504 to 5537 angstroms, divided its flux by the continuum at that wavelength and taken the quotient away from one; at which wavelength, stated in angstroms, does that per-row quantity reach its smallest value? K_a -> 5530.35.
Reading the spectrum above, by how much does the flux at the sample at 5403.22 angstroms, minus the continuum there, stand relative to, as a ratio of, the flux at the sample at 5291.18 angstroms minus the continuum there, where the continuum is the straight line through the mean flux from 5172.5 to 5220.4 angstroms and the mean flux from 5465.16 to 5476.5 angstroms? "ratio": 0.6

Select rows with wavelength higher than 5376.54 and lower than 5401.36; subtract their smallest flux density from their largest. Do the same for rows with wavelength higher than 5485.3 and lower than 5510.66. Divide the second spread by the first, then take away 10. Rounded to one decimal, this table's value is -9.2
